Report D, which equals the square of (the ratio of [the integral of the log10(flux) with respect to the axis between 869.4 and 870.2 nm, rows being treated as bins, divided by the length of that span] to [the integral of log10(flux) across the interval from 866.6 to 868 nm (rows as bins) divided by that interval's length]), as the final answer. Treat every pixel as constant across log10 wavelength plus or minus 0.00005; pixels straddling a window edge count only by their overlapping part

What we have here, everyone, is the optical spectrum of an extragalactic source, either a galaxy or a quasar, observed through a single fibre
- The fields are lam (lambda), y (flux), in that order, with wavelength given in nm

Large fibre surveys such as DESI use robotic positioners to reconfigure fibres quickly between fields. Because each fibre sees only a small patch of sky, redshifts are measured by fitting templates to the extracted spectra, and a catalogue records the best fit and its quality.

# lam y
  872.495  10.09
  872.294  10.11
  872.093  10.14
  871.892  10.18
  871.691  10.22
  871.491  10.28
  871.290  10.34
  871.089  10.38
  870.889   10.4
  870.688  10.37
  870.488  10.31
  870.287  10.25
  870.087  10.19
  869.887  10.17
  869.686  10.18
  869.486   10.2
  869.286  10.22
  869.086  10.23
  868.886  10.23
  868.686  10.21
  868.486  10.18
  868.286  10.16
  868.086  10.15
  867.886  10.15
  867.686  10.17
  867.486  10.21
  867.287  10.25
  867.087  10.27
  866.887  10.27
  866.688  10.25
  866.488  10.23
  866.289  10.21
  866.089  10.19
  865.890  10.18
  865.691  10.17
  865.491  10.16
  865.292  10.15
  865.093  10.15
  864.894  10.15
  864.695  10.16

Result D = 1.00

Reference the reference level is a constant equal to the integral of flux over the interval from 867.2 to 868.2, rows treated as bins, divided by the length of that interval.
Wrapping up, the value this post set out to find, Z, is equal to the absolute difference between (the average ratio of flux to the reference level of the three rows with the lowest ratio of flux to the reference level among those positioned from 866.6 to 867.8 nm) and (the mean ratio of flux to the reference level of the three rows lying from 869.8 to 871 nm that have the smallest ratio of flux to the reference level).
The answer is 0.001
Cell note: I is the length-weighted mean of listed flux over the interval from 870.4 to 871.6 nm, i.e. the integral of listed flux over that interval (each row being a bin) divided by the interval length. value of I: 10.3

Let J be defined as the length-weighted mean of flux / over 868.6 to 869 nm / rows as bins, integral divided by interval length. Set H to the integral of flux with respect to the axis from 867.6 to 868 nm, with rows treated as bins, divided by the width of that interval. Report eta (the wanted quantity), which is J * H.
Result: 104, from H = 10.2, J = 10.2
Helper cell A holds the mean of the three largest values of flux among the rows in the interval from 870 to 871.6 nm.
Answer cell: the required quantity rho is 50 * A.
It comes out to 519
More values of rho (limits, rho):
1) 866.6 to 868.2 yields 513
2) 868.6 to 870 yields 511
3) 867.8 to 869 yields 510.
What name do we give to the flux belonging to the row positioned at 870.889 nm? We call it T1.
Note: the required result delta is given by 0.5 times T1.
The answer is 5.20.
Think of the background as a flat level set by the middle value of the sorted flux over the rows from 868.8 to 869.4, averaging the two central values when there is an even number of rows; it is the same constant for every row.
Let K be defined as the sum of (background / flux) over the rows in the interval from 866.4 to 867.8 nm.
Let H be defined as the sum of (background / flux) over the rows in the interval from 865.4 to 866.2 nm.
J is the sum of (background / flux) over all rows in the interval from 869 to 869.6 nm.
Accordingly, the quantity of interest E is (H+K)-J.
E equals 8.0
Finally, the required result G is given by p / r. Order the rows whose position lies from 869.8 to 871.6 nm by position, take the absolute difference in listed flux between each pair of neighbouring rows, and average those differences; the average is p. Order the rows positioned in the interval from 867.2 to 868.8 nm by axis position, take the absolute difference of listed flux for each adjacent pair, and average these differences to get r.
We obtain 1.9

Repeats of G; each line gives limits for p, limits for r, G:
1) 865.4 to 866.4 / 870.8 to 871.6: 0.3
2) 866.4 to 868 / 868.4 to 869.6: 1.4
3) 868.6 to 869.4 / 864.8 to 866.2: 1.5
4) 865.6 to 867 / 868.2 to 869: 0.7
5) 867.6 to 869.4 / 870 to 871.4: 0.3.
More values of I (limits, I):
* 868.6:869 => 10.2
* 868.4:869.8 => 10.2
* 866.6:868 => 10.2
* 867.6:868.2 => 10.1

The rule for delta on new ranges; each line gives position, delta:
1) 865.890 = 5.09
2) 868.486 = 5.09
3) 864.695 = 5.08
